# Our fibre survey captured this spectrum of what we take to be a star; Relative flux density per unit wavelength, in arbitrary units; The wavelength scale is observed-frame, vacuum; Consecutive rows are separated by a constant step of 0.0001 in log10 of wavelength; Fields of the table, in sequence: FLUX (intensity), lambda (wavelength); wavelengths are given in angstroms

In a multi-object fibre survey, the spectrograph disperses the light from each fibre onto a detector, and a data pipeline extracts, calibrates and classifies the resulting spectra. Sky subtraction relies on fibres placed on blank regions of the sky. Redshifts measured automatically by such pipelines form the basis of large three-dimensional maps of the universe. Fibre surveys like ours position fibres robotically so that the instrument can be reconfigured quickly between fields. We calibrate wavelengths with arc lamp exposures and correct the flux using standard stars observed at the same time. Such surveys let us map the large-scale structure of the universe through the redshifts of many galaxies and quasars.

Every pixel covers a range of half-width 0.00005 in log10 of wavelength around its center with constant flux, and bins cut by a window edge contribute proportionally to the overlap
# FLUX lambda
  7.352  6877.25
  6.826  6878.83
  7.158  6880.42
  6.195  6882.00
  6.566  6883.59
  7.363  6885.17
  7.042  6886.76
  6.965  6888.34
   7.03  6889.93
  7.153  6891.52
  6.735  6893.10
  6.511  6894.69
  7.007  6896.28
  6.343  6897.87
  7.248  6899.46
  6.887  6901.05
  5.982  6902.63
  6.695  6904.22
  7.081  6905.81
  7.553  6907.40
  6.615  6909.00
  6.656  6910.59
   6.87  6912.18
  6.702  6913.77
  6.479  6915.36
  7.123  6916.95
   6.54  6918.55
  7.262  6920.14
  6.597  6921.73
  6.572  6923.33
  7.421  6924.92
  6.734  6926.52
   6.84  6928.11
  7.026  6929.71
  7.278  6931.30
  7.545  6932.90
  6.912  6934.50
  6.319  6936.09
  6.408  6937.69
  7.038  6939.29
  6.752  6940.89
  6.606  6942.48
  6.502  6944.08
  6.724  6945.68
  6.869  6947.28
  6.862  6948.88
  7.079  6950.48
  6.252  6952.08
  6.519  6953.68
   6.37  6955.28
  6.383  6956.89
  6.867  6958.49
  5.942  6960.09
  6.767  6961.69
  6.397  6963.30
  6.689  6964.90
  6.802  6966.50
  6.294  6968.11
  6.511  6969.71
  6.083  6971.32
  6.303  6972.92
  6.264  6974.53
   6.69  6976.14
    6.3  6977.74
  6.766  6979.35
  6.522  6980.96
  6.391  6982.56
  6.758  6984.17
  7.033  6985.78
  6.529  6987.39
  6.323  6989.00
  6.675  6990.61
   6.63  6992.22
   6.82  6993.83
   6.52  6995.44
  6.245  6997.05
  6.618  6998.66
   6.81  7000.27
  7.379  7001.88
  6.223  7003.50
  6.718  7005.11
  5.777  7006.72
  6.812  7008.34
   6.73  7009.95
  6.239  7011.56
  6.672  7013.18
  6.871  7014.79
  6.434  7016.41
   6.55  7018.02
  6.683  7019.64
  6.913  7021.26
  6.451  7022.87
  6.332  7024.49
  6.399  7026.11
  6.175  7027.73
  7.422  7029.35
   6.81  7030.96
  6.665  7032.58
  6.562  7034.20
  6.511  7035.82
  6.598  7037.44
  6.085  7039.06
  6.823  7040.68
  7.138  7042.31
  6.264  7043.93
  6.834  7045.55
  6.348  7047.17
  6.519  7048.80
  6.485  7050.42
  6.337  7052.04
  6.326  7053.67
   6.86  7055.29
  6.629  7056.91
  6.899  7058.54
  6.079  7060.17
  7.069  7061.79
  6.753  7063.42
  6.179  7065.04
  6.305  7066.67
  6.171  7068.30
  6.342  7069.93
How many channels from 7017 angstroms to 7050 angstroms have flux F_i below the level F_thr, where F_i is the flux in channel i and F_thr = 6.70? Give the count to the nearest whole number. 14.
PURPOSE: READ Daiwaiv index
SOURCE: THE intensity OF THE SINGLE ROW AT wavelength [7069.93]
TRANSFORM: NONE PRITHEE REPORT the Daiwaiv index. 6.342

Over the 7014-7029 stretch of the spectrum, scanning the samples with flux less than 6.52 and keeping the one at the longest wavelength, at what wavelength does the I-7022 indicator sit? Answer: 7027.73 angstroms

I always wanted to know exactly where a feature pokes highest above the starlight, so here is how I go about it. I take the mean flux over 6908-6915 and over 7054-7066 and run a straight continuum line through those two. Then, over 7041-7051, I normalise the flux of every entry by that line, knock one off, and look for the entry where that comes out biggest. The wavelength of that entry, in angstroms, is 7042.31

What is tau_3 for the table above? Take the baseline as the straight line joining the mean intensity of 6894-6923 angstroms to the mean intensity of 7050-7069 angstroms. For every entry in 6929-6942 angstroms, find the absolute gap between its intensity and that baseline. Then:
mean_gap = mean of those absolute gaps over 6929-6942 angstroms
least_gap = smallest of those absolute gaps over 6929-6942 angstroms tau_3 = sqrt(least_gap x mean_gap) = 0.10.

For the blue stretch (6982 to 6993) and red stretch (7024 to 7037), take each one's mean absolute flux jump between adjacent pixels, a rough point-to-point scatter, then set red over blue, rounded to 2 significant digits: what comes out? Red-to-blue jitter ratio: 1.2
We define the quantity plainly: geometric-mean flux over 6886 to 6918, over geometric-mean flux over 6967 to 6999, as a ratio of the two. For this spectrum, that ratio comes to 1.05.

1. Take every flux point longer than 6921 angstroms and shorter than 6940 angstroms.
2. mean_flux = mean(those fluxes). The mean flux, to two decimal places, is 6.89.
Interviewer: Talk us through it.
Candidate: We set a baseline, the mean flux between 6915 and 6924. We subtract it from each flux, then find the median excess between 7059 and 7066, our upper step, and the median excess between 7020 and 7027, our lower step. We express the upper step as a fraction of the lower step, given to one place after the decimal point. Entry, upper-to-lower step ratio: 0.9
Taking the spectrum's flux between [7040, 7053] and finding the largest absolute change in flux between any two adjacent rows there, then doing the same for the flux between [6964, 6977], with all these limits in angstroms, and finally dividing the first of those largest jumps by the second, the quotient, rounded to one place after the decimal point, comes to 1.7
